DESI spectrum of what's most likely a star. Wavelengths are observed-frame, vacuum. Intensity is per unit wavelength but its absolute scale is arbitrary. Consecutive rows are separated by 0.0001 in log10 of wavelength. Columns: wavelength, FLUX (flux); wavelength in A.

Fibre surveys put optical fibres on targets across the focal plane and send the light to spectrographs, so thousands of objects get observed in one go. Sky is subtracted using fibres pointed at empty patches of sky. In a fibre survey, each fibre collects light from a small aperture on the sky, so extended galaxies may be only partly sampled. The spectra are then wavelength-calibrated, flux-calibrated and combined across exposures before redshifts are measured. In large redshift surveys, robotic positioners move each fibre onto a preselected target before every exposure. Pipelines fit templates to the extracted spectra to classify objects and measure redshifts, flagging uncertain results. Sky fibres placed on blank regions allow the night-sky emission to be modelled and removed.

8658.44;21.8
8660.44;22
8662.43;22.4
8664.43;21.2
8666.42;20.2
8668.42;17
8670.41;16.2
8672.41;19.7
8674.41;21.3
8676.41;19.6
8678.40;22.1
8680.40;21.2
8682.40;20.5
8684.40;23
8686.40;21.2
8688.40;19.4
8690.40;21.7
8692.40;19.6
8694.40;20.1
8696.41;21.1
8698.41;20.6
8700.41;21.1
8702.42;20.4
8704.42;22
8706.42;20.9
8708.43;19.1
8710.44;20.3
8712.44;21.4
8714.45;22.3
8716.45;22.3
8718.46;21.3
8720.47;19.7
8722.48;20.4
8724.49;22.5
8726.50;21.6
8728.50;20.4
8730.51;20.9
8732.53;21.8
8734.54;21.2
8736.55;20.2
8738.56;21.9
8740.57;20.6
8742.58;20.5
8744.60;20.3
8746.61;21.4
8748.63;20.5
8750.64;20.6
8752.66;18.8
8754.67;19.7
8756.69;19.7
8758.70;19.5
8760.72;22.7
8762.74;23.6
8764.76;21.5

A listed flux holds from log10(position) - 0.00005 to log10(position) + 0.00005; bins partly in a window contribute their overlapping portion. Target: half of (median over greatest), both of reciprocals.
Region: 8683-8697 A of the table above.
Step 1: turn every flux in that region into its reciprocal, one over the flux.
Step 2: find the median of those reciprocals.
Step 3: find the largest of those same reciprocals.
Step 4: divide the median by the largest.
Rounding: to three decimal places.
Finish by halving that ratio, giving 0.460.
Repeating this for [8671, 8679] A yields 0.479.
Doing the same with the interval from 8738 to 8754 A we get 0.457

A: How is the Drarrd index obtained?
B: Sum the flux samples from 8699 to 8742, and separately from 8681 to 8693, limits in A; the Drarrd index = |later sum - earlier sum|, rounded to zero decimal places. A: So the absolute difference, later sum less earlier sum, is 317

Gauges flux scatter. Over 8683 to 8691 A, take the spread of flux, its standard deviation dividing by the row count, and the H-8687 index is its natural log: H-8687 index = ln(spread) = 0.26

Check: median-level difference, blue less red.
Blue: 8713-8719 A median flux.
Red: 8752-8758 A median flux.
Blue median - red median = 2.6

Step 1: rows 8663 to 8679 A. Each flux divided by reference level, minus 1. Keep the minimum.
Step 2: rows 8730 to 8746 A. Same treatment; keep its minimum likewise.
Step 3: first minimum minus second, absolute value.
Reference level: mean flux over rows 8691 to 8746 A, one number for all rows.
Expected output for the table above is 0.191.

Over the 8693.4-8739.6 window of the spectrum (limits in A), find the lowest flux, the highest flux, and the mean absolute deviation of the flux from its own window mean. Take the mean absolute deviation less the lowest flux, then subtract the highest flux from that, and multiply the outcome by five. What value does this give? -204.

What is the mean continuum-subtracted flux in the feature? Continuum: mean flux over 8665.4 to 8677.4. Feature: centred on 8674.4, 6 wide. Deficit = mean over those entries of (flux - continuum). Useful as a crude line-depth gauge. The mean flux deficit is 1.2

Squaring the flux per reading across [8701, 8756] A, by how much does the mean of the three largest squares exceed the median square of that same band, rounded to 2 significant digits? 76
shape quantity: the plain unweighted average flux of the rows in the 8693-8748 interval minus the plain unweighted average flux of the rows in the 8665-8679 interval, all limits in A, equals 1.5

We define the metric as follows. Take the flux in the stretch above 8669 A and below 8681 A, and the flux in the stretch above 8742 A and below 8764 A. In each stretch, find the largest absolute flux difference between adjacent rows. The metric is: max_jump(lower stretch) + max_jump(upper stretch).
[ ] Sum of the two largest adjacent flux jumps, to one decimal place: 6.7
